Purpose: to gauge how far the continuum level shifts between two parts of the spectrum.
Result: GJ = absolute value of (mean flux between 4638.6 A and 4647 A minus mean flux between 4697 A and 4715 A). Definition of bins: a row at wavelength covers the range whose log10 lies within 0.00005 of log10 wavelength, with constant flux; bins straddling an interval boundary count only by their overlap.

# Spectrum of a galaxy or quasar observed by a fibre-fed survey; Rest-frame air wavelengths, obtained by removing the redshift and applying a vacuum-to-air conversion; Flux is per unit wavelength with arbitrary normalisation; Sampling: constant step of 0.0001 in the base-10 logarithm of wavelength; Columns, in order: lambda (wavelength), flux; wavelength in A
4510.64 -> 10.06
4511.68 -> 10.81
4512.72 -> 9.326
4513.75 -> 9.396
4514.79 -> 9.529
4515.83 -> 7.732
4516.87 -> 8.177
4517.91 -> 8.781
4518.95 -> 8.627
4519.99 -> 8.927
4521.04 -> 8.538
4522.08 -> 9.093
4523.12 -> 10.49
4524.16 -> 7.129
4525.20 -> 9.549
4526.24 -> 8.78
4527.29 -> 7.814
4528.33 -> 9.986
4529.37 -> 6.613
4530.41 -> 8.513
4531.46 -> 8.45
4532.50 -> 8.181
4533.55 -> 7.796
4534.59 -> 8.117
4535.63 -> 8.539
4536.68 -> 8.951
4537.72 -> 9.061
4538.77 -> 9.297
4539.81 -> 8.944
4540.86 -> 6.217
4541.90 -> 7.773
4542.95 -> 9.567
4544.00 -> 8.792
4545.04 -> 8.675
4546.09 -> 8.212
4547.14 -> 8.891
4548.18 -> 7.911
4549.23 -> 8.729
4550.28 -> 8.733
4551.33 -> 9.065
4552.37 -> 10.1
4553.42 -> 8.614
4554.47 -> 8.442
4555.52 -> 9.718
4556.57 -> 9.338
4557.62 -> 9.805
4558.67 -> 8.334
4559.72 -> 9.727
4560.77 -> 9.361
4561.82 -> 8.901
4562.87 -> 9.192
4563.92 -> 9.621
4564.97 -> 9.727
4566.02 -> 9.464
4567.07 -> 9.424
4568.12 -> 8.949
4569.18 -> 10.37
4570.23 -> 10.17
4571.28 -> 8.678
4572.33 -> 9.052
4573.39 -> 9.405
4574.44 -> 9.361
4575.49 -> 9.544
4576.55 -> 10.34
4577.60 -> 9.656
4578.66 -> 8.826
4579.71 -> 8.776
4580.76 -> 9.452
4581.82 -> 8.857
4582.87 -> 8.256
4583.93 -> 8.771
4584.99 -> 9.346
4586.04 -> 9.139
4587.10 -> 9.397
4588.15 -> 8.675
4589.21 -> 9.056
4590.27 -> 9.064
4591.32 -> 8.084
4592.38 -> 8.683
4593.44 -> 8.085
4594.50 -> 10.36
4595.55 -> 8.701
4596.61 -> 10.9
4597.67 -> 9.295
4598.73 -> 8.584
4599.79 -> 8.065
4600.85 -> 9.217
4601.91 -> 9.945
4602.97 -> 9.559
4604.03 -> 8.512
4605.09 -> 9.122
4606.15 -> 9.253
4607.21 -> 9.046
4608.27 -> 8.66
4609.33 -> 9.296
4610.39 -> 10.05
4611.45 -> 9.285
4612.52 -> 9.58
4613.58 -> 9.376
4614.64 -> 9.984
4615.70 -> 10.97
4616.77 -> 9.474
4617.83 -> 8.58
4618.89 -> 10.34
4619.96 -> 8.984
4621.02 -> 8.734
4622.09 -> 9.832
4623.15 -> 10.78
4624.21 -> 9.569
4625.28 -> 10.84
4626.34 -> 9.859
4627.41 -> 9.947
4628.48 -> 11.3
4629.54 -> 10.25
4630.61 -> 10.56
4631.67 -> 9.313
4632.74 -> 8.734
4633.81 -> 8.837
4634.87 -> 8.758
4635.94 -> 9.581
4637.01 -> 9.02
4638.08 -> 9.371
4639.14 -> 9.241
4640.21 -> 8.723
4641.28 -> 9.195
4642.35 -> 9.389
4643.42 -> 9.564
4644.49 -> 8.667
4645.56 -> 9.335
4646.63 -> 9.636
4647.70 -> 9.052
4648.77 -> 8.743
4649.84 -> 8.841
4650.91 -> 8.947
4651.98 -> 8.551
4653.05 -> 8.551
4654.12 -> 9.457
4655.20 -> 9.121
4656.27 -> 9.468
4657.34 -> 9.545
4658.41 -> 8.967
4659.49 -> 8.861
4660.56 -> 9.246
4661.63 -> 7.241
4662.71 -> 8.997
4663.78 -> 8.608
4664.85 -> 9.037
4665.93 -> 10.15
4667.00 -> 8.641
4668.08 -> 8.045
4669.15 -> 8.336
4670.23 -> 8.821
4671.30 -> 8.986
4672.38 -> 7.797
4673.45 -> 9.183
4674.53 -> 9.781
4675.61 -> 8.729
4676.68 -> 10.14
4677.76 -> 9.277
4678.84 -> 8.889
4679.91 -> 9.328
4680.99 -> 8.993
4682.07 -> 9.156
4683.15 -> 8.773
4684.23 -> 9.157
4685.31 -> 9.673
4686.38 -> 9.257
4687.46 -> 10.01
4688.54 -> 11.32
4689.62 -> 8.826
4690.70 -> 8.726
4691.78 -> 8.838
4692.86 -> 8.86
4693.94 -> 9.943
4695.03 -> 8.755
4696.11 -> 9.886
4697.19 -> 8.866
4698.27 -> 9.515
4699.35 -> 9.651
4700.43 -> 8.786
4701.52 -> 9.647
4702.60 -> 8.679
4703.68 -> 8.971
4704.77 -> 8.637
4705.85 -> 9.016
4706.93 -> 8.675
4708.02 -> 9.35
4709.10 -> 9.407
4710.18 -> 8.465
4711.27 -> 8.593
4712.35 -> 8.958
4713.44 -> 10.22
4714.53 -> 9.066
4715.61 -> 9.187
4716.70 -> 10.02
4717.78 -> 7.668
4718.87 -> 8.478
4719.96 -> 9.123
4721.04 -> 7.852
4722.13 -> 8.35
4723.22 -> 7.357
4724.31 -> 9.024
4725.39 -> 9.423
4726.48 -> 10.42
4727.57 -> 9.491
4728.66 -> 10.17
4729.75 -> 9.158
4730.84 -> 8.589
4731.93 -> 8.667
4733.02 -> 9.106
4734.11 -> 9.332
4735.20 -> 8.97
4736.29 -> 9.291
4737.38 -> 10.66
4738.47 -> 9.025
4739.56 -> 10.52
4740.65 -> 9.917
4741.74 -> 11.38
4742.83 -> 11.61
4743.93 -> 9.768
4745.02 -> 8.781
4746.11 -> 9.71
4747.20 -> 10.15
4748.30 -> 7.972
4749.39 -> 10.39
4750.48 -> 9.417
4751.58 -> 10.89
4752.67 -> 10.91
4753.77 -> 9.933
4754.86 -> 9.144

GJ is 0.1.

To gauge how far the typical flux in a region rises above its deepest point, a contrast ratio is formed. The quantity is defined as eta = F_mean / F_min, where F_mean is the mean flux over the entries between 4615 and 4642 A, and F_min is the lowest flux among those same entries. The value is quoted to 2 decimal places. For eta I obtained 1.12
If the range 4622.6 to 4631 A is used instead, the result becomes 1.09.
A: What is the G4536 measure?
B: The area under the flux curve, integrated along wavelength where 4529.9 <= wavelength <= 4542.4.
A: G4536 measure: 104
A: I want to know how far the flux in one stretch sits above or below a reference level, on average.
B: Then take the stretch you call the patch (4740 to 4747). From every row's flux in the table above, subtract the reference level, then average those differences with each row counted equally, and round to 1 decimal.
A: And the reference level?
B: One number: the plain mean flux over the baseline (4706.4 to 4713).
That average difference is 1.3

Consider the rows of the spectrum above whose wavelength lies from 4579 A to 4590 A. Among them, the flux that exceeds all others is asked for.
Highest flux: 9.452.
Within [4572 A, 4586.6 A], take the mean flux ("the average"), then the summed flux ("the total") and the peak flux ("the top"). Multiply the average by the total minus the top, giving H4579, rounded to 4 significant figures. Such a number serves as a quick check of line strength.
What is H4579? 1089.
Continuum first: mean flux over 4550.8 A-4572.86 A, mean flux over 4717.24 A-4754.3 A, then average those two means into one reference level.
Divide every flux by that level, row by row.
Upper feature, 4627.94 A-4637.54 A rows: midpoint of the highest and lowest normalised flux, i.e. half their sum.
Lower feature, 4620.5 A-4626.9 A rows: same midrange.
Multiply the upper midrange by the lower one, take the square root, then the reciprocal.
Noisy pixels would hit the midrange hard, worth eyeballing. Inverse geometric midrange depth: 0.95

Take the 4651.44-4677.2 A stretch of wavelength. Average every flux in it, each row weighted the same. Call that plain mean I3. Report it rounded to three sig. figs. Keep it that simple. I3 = 8.93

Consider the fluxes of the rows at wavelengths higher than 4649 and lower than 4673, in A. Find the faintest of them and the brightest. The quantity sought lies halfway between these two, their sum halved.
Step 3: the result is 8.70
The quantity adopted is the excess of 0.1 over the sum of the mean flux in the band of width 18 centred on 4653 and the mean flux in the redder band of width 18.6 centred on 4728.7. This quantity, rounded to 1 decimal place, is -18.0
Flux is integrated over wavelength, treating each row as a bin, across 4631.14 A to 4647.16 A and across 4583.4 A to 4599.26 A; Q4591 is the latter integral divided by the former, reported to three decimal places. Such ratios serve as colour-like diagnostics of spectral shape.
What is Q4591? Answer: 0.981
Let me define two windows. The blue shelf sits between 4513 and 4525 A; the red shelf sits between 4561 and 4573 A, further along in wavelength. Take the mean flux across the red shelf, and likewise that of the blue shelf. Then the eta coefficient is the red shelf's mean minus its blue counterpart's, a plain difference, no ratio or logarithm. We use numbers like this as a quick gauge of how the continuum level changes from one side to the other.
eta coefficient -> 0.6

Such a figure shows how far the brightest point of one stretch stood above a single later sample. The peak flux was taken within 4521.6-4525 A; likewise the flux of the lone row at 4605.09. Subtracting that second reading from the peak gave 1.37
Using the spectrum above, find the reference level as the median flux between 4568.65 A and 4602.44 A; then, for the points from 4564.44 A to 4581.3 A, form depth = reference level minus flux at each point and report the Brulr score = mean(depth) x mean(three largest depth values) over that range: -0.12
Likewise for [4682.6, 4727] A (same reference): -0.01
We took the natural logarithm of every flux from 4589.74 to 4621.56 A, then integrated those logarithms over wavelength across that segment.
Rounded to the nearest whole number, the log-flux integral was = 71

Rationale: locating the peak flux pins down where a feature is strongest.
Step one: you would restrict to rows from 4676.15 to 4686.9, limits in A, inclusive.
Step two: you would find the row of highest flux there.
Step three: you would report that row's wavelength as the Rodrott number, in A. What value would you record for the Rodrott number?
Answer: 4676.68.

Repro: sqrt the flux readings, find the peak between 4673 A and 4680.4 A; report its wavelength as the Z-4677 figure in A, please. 4676.68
